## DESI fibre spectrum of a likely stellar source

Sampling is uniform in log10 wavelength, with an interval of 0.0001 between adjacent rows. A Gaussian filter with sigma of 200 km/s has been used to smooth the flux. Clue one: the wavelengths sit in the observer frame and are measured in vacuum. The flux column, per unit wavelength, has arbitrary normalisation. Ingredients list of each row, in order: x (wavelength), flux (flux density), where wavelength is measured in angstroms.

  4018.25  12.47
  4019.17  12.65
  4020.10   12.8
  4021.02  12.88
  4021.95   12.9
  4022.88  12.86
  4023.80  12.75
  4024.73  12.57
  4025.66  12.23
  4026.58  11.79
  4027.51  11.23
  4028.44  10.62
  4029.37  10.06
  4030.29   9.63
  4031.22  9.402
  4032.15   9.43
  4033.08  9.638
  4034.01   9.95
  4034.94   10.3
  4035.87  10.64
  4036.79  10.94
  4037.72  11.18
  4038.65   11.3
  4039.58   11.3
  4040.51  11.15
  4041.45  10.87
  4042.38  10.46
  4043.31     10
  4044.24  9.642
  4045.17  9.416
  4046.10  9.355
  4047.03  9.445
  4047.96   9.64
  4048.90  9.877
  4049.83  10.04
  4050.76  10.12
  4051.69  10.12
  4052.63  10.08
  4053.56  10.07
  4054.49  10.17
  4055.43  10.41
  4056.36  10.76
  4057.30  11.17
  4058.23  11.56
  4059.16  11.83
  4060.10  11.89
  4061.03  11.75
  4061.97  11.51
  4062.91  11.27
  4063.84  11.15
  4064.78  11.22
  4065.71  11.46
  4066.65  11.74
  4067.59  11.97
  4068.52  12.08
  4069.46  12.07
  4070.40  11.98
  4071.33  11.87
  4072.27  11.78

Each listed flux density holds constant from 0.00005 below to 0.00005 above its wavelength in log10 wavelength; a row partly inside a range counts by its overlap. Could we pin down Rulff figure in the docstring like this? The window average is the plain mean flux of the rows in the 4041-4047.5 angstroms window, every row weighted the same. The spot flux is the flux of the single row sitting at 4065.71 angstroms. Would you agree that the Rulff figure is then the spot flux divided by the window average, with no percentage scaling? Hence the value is 1.16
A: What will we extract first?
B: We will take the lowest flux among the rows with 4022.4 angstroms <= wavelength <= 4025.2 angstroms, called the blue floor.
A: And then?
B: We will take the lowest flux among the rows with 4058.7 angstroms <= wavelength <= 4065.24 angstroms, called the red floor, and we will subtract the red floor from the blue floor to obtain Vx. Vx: 1.4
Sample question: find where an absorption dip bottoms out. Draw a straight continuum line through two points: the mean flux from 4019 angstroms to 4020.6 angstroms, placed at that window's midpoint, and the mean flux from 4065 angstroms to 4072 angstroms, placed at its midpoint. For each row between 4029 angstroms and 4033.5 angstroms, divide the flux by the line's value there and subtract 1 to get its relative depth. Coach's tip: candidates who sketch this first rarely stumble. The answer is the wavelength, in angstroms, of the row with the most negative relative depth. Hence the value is 4031.22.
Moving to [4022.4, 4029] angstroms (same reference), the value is 4028.44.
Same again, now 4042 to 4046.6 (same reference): 4046.10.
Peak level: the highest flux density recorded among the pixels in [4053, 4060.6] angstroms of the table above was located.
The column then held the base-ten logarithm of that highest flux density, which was 1.075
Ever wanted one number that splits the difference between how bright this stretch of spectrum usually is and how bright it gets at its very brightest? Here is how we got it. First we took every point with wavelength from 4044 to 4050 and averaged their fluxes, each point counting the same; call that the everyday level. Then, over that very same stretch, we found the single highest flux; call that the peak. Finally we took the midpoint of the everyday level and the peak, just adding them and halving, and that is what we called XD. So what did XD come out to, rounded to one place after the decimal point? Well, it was 9.8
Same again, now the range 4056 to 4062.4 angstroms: 11.7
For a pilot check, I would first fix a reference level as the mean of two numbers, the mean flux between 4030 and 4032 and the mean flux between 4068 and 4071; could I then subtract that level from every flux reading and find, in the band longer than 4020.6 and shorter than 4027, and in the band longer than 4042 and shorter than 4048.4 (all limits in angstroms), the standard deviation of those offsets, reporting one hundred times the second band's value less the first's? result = -2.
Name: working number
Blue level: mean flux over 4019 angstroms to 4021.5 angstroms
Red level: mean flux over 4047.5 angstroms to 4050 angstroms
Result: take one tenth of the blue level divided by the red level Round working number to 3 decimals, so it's 0.130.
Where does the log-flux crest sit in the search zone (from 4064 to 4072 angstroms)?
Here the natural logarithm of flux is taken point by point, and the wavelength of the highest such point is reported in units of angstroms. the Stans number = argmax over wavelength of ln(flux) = 4068.52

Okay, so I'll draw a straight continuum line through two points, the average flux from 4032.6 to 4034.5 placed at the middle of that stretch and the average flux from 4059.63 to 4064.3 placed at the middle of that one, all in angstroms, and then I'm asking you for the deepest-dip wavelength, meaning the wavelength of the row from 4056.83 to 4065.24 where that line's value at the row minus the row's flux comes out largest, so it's 4063.84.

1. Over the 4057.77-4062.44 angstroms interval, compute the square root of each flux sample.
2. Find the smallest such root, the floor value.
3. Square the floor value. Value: 11.5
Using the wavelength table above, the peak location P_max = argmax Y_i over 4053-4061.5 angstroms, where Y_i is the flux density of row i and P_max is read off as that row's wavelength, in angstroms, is 4060.10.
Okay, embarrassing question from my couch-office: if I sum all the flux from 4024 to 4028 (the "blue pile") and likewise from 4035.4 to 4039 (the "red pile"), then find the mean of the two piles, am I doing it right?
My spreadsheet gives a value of 45.9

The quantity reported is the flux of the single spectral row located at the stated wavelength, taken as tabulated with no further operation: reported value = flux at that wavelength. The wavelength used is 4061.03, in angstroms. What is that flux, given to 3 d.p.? 11.750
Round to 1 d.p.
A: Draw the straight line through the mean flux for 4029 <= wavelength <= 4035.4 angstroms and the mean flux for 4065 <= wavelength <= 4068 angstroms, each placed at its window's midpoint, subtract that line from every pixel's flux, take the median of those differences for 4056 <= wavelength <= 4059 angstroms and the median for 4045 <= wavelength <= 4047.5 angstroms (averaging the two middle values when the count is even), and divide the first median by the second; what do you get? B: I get 0.0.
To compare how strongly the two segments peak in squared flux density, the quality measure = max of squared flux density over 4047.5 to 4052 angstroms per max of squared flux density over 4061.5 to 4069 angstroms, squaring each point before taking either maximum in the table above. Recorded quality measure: 0.70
